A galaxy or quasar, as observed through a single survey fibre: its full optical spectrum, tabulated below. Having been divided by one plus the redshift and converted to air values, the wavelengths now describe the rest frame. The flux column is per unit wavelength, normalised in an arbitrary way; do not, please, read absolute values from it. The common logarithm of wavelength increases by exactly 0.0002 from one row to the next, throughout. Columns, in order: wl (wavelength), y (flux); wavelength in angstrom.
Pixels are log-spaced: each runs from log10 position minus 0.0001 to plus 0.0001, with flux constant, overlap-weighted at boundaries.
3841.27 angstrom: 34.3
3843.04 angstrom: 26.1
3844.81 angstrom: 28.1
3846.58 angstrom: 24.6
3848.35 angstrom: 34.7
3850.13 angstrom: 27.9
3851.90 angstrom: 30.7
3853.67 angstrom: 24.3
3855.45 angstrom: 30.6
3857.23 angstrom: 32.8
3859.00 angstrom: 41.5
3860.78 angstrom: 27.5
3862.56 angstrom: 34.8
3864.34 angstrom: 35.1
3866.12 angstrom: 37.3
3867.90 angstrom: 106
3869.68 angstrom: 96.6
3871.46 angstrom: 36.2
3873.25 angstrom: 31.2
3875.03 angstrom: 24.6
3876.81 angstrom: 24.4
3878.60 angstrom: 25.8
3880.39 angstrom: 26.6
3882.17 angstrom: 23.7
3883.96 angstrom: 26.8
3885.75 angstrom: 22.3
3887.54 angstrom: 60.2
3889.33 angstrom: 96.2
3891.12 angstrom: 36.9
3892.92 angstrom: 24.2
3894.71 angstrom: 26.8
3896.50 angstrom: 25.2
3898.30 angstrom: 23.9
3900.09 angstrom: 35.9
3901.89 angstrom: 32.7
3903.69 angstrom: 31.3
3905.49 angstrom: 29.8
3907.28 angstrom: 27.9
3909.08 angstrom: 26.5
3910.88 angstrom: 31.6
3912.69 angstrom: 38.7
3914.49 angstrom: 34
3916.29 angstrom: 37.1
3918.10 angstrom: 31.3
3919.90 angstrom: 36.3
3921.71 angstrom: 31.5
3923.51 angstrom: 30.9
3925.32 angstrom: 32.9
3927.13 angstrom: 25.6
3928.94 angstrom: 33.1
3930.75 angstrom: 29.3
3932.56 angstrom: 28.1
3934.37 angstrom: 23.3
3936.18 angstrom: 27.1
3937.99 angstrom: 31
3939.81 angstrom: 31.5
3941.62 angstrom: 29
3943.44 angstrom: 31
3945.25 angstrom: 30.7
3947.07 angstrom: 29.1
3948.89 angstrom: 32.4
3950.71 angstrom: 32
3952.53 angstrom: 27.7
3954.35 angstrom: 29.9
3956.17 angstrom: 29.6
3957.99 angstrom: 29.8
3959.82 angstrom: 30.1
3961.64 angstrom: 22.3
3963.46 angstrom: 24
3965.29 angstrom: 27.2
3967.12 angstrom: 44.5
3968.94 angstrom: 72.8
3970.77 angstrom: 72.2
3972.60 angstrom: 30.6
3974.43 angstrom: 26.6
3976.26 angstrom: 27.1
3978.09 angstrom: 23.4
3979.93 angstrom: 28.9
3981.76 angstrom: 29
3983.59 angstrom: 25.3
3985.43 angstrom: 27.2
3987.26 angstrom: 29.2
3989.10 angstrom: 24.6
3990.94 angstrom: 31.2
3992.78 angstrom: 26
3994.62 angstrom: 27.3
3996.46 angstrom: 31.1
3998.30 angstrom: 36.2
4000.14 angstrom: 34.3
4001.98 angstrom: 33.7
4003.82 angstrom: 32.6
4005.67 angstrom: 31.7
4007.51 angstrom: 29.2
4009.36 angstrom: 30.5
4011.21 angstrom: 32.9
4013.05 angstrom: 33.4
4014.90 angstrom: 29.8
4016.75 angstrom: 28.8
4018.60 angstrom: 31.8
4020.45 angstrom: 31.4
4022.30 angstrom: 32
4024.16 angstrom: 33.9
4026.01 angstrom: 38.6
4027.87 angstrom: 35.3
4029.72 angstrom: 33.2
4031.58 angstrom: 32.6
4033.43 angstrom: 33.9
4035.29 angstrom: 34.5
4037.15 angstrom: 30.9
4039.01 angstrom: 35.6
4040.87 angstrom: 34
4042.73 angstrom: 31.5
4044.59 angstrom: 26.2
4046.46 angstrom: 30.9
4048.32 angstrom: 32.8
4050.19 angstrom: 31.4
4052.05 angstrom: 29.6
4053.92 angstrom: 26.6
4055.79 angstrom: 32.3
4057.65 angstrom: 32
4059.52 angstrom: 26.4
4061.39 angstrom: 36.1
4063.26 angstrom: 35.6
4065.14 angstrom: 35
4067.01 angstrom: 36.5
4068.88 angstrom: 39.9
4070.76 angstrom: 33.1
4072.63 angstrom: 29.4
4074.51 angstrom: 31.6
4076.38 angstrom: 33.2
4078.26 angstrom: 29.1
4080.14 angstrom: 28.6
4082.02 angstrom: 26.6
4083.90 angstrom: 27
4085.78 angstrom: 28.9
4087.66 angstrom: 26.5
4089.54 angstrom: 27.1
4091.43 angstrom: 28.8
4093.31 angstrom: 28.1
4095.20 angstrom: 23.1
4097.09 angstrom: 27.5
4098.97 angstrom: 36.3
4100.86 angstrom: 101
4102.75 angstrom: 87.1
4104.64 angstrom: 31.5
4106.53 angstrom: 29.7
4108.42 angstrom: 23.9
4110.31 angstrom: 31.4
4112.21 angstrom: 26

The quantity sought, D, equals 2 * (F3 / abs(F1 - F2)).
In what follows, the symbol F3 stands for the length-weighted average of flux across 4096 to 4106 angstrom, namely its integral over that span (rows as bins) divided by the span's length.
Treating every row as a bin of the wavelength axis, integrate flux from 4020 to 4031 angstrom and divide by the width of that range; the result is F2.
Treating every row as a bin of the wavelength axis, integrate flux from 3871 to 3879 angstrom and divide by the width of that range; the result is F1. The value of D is 18.5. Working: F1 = 28.2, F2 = 34.1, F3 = 55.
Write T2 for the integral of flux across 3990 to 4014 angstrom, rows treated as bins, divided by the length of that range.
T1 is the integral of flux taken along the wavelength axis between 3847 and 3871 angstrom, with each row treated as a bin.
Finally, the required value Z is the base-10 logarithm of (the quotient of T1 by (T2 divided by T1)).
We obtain 4.52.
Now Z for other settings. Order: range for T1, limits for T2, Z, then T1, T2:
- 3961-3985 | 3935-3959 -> 4.37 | 837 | 30.0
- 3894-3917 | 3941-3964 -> 4.24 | 710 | 29.1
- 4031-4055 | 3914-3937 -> 4.27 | 757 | 30.8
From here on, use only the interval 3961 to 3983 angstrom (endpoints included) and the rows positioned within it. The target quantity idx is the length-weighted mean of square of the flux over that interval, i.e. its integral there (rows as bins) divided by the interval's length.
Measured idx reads 1575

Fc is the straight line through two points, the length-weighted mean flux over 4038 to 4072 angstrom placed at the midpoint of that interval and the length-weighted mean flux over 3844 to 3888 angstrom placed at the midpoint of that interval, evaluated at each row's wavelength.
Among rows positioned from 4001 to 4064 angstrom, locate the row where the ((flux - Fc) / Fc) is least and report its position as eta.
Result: 4044.59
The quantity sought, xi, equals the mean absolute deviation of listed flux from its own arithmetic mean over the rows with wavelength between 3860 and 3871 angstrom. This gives 30.1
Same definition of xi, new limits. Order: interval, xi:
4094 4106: 28.6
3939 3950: 1.0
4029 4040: 1.2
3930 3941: 2.2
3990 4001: 2.9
